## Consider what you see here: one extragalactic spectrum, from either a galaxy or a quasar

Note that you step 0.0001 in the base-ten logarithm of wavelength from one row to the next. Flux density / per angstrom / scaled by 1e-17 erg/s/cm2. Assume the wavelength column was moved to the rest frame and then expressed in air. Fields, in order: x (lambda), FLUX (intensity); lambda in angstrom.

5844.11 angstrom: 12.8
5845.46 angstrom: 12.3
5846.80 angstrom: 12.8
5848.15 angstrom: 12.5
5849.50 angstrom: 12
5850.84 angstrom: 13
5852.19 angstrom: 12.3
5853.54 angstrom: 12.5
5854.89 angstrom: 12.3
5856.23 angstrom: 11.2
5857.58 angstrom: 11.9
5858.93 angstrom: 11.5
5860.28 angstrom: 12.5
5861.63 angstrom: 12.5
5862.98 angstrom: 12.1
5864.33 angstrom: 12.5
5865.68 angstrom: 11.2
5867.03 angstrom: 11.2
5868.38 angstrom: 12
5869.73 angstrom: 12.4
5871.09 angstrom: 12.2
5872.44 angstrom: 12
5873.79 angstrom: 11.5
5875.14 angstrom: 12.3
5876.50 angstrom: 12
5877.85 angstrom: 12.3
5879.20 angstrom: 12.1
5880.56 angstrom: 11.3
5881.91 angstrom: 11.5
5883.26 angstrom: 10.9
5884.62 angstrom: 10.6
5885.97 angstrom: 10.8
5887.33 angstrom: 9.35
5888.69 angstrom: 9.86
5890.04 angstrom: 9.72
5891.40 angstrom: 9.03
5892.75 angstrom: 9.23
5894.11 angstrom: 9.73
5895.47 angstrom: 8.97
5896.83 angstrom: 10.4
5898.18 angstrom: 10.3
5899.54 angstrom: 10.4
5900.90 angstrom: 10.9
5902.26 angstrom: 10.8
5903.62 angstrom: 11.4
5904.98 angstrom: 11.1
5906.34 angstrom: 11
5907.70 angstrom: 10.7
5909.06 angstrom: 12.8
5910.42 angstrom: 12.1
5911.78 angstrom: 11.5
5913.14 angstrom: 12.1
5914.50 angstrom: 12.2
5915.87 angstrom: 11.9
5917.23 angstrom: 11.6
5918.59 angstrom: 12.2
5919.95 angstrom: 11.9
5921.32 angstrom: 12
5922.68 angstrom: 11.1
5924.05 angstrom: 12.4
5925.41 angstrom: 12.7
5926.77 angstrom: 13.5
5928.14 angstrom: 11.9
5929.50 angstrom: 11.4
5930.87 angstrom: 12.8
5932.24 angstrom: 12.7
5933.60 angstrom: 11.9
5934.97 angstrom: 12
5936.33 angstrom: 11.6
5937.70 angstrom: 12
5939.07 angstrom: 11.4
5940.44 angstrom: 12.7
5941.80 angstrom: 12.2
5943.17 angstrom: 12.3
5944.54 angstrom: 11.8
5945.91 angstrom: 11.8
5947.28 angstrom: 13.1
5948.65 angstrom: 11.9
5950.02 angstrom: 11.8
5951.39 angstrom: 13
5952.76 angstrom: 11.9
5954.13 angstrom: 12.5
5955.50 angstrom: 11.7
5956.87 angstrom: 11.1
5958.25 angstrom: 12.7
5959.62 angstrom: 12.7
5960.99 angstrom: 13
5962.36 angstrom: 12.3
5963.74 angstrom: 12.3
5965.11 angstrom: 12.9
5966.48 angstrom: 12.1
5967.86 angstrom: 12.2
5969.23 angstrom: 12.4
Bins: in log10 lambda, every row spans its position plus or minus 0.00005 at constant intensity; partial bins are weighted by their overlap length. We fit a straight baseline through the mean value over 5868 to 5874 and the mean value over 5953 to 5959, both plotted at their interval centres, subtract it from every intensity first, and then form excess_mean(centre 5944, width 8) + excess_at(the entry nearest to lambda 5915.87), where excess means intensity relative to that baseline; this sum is 0.2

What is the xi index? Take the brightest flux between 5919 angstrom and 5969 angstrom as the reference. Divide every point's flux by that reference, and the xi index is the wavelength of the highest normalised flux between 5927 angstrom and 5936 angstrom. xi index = 5930.87 angstrom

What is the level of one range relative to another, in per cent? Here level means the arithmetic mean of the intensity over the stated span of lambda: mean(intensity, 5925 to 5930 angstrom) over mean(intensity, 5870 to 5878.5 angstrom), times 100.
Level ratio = 103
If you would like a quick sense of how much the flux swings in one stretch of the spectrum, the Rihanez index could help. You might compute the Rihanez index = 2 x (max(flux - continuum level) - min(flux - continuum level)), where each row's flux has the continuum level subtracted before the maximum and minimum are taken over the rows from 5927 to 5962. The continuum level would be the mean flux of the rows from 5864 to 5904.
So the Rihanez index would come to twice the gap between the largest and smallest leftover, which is 4.0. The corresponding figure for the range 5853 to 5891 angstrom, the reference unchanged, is 6.3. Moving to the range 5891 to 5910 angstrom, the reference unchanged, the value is 7.7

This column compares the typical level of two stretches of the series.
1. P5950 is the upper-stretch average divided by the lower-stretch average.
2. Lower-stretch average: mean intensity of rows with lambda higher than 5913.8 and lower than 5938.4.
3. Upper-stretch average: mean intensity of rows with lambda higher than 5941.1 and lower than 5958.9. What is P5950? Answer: 1.003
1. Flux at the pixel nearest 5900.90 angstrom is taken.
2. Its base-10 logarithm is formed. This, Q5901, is 1.04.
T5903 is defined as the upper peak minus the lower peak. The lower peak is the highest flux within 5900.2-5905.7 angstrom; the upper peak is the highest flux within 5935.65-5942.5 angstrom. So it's 1.3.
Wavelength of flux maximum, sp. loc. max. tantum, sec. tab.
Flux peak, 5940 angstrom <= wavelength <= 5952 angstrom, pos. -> 5947.28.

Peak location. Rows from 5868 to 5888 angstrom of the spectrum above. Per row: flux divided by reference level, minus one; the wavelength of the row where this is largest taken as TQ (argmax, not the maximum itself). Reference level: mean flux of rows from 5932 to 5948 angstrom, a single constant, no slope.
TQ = 5869.73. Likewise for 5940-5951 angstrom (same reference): 5947.28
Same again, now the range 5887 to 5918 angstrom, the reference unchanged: 5909.06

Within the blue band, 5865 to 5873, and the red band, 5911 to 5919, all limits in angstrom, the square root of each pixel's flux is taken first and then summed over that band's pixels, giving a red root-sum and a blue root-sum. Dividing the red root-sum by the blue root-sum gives 1.00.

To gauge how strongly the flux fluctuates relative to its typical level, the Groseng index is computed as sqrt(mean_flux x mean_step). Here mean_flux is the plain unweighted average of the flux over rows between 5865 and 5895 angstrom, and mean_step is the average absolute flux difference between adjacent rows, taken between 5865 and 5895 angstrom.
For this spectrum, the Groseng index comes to 2.2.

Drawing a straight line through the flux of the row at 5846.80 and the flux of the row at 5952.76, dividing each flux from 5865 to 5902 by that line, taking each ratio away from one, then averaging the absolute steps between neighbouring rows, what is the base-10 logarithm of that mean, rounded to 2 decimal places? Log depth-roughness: -1.43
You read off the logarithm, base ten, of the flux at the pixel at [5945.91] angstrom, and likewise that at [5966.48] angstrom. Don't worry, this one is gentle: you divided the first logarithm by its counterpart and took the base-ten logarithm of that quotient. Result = -0.004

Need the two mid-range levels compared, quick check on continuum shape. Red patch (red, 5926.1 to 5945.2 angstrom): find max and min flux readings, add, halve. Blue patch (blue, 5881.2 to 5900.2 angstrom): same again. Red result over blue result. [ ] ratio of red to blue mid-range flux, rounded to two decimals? 1.22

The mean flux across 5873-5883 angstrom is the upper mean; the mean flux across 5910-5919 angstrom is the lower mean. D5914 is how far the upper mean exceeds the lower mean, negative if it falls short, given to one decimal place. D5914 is -0.1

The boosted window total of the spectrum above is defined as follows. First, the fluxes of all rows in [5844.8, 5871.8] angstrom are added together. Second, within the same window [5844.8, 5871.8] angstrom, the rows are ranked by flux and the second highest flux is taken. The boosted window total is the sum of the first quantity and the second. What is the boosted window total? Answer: 256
